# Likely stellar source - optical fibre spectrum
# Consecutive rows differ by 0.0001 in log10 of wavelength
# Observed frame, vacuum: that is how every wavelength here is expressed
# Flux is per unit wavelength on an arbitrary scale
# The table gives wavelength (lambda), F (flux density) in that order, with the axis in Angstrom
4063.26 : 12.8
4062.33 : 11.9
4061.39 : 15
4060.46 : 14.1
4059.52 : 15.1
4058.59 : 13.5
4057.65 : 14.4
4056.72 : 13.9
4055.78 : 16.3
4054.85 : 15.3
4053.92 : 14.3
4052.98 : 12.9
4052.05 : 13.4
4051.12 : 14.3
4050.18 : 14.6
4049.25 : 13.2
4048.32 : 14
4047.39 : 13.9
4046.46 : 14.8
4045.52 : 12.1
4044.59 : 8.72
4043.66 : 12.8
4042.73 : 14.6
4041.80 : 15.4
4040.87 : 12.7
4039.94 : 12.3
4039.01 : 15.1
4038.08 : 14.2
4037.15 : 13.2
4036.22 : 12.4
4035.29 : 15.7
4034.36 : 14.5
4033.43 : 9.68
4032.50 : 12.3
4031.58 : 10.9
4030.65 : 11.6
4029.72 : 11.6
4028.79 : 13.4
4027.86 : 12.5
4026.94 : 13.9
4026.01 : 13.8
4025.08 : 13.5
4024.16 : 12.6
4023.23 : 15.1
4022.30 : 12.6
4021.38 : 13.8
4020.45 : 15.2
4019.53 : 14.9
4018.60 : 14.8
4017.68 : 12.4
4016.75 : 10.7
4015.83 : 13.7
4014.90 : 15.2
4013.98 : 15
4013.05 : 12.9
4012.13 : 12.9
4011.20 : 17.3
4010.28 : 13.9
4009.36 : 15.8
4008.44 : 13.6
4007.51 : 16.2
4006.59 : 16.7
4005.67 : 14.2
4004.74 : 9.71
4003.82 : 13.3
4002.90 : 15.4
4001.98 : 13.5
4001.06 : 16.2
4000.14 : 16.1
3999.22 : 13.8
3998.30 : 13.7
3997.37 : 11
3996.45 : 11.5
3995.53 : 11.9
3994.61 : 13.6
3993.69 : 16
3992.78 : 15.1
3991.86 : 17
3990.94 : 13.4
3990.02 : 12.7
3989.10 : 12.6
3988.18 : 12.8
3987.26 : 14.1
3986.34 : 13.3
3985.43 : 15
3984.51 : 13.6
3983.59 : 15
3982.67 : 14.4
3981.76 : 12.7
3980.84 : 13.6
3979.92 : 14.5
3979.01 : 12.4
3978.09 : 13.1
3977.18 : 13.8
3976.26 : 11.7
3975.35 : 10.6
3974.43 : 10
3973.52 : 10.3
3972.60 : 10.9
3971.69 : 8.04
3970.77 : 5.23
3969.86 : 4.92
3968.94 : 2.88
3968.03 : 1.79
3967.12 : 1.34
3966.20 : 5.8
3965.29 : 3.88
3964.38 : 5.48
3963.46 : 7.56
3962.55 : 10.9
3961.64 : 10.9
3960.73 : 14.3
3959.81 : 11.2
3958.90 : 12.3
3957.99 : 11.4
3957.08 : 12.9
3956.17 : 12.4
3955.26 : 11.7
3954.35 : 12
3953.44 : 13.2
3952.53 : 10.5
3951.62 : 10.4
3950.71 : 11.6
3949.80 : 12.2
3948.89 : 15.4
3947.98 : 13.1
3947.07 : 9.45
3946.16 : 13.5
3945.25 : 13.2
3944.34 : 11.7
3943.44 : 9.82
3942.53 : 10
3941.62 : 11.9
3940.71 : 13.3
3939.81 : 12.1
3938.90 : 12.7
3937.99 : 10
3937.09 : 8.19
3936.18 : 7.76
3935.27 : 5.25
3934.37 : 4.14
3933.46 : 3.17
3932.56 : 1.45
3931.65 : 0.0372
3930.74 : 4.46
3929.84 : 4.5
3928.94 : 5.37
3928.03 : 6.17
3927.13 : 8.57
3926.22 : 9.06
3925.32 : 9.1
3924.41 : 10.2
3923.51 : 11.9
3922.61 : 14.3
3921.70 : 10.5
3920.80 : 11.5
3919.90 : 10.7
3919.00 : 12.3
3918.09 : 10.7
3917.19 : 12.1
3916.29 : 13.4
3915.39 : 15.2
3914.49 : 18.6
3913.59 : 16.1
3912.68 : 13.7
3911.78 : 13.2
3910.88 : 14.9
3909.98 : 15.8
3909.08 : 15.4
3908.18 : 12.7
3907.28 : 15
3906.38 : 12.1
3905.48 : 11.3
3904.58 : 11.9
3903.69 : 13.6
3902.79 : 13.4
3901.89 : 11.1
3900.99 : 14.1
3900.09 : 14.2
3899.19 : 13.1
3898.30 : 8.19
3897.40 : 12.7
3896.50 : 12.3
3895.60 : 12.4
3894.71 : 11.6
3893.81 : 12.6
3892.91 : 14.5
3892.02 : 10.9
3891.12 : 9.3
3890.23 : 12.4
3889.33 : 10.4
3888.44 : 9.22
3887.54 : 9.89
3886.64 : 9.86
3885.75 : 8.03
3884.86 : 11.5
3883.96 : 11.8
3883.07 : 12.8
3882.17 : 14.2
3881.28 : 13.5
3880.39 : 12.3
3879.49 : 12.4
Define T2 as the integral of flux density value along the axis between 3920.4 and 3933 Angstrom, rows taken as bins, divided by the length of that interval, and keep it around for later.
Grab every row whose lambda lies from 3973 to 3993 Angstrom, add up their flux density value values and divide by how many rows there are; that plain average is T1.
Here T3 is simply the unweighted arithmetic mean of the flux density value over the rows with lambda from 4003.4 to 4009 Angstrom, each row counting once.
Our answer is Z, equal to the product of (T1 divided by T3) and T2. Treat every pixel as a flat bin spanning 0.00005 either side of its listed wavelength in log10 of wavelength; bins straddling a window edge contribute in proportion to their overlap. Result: 7.3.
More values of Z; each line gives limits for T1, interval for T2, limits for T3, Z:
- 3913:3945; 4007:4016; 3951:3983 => 14.1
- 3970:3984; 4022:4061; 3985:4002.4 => 11.4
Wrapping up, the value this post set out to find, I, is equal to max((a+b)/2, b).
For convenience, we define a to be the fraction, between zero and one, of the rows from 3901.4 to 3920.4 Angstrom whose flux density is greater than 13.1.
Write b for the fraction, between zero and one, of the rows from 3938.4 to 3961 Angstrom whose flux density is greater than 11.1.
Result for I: 0.80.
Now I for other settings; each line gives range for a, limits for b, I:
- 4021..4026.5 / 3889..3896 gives 0.65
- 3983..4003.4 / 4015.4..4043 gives 0.90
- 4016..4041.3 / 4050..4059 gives 1.00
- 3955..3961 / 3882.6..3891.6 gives 0.40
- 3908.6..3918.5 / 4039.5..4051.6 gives 0.92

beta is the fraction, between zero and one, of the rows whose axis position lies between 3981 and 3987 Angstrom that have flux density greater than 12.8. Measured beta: 0.83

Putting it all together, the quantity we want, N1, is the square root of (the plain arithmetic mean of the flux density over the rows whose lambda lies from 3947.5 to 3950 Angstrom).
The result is 3.68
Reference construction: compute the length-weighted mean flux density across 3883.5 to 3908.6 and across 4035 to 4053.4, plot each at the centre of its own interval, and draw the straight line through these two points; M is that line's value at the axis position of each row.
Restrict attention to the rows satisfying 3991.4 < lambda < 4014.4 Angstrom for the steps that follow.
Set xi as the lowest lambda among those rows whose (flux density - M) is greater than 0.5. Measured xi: 3991.86 Angstrom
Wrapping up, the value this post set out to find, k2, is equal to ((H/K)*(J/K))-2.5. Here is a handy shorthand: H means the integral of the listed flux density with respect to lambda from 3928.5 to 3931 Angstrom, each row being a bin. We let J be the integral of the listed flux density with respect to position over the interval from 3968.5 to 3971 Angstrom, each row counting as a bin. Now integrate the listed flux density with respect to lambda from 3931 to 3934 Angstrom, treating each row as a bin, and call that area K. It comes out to 1.9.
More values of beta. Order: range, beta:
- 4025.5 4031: 0.50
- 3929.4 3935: 0.00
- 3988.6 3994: 0.67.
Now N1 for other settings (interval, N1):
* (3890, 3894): 3.46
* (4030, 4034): 3.33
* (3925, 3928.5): 2.87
